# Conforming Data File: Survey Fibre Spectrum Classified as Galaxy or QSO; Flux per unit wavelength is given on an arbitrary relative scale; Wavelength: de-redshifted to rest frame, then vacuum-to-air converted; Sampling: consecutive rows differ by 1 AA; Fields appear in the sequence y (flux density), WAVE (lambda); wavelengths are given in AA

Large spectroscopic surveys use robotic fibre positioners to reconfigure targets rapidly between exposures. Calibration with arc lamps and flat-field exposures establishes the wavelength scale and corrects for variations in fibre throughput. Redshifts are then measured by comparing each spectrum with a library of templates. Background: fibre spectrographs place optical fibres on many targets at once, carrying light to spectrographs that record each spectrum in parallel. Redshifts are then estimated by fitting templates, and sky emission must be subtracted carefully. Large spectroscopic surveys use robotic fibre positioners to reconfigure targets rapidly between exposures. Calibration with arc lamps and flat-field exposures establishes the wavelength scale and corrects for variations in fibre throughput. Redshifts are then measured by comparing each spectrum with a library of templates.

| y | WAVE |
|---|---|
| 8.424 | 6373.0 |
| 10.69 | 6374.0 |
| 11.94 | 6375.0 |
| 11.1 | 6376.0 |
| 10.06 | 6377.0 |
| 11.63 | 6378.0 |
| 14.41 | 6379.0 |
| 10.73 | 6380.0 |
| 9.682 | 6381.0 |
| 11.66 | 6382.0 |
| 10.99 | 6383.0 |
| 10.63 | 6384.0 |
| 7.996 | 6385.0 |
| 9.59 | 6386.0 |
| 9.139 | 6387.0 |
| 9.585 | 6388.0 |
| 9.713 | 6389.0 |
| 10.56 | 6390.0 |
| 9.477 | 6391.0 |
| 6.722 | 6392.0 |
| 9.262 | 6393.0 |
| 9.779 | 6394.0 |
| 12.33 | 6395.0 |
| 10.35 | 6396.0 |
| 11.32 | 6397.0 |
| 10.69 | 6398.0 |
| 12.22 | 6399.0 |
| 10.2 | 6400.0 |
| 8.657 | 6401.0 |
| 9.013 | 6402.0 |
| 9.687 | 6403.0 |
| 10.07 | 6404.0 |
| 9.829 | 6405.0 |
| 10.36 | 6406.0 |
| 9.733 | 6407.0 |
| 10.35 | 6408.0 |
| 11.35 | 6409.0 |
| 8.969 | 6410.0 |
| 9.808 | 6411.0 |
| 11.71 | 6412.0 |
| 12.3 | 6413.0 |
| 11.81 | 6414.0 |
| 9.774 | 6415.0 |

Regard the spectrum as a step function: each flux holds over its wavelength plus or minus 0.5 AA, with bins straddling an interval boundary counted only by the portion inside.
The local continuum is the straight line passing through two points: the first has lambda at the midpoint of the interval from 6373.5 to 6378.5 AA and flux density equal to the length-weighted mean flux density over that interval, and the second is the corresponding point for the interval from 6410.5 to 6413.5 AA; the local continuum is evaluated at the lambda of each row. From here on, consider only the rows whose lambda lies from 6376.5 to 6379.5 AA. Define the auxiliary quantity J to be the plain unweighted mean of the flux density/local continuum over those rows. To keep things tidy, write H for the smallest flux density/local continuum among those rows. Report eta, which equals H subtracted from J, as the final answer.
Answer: 0.18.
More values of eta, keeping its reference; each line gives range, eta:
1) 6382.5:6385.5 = 0.17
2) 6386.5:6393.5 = 0.22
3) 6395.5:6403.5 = 0.14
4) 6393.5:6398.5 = 0.10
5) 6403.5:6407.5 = 0.02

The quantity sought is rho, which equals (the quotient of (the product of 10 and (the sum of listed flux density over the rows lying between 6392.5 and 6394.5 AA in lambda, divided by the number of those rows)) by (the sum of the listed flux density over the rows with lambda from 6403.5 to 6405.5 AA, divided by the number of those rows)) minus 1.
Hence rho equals 9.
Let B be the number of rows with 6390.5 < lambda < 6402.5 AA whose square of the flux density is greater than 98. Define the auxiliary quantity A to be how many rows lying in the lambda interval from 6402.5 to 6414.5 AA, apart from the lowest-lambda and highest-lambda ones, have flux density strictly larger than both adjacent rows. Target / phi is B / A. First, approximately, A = 4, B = 6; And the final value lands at 1.50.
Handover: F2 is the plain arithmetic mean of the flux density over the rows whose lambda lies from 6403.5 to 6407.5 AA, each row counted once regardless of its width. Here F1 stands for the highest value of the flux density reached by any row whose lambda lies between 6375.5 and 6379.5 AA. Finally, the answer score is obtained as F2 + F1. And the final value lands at 24.4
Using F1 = 14.41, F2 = 10.00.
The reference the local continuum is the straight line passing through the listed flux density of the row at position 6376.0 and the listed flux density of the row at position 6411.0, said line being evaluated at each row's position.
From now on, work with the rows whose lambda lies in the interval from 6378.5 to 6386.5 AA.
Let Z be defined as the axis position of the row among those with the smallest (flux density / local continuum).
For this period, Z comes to 6385.0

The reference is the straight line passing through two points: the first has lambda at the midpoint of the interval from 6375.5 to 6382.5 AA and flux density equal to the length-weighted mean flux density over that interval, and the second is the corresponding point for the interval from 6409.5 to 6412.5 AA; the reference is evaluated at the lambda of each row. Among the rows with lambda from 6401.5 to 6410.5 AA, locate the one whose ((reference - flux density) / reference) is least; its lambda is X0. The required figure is 6409.0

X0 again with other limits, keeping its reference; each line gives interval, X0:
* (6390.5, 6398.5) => 6395.0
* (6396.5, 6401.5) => 6399.0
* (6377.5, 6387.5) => 6379.0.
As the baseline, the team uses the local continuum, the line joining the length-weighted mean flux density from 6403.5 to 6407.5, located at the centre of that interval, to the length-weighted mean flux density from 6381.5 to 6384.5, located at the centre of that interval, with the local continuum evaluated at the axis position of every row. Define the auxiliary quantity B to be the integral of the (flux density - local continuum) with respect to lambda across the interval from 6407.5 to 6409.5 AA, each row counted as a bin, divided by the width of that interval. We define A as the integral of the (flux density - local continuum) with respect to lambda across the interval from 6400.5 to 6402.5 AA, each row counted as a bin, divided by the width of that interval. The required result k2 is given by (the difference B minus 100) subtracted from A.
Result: 98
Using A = -1.4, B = 1.0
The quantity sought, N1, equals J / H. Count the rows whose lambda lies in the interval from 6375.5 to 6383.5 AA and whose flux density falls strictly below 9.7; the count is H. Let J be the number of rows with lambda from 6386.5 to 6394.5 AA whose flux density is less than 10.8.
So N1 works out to 8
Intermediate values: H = 1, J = 8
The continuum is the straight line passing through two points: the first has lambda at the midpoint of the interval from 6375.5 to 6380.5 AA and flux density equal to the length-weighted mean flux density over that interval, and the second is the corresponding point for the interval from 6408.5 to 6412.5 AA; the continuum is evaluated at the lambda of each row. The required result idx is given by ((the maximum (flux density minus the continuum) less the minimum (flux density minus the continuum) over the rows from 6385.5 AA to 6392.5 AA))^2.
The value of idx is 14.2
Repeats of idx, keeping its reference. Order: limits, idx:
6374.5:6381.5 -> 21.7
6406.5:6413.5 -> 11.8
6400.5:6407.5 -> 3.5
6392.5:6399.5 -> 10.0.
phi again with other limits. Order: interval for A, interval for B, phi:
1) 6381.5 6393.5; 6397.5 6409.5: 3.50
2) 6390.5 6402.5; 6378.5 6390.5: 2.00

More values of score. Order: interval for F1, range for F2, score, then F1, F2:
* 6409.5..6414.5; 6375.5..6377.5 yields 22.9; 12.3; 10.58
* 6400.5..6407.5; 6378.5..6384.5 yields 21.7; 10.36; 11.35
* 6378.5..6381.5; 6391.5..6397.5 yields 24.4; 14.41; 9.96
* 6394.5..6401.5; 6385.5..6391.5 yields 22.0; 12.33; 9.68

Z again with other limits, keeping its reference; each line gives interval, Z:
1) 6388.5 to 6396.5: 6392.0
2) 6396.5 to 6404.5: 6401.0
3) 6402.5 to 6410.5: 6410.0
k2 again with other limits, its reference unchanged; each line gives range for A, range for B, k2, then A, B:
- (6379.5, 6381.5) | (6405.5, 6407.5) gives 99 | -1.0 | 0.1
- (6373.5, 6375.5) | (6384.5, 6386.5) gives 102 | -0.2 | -2.2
